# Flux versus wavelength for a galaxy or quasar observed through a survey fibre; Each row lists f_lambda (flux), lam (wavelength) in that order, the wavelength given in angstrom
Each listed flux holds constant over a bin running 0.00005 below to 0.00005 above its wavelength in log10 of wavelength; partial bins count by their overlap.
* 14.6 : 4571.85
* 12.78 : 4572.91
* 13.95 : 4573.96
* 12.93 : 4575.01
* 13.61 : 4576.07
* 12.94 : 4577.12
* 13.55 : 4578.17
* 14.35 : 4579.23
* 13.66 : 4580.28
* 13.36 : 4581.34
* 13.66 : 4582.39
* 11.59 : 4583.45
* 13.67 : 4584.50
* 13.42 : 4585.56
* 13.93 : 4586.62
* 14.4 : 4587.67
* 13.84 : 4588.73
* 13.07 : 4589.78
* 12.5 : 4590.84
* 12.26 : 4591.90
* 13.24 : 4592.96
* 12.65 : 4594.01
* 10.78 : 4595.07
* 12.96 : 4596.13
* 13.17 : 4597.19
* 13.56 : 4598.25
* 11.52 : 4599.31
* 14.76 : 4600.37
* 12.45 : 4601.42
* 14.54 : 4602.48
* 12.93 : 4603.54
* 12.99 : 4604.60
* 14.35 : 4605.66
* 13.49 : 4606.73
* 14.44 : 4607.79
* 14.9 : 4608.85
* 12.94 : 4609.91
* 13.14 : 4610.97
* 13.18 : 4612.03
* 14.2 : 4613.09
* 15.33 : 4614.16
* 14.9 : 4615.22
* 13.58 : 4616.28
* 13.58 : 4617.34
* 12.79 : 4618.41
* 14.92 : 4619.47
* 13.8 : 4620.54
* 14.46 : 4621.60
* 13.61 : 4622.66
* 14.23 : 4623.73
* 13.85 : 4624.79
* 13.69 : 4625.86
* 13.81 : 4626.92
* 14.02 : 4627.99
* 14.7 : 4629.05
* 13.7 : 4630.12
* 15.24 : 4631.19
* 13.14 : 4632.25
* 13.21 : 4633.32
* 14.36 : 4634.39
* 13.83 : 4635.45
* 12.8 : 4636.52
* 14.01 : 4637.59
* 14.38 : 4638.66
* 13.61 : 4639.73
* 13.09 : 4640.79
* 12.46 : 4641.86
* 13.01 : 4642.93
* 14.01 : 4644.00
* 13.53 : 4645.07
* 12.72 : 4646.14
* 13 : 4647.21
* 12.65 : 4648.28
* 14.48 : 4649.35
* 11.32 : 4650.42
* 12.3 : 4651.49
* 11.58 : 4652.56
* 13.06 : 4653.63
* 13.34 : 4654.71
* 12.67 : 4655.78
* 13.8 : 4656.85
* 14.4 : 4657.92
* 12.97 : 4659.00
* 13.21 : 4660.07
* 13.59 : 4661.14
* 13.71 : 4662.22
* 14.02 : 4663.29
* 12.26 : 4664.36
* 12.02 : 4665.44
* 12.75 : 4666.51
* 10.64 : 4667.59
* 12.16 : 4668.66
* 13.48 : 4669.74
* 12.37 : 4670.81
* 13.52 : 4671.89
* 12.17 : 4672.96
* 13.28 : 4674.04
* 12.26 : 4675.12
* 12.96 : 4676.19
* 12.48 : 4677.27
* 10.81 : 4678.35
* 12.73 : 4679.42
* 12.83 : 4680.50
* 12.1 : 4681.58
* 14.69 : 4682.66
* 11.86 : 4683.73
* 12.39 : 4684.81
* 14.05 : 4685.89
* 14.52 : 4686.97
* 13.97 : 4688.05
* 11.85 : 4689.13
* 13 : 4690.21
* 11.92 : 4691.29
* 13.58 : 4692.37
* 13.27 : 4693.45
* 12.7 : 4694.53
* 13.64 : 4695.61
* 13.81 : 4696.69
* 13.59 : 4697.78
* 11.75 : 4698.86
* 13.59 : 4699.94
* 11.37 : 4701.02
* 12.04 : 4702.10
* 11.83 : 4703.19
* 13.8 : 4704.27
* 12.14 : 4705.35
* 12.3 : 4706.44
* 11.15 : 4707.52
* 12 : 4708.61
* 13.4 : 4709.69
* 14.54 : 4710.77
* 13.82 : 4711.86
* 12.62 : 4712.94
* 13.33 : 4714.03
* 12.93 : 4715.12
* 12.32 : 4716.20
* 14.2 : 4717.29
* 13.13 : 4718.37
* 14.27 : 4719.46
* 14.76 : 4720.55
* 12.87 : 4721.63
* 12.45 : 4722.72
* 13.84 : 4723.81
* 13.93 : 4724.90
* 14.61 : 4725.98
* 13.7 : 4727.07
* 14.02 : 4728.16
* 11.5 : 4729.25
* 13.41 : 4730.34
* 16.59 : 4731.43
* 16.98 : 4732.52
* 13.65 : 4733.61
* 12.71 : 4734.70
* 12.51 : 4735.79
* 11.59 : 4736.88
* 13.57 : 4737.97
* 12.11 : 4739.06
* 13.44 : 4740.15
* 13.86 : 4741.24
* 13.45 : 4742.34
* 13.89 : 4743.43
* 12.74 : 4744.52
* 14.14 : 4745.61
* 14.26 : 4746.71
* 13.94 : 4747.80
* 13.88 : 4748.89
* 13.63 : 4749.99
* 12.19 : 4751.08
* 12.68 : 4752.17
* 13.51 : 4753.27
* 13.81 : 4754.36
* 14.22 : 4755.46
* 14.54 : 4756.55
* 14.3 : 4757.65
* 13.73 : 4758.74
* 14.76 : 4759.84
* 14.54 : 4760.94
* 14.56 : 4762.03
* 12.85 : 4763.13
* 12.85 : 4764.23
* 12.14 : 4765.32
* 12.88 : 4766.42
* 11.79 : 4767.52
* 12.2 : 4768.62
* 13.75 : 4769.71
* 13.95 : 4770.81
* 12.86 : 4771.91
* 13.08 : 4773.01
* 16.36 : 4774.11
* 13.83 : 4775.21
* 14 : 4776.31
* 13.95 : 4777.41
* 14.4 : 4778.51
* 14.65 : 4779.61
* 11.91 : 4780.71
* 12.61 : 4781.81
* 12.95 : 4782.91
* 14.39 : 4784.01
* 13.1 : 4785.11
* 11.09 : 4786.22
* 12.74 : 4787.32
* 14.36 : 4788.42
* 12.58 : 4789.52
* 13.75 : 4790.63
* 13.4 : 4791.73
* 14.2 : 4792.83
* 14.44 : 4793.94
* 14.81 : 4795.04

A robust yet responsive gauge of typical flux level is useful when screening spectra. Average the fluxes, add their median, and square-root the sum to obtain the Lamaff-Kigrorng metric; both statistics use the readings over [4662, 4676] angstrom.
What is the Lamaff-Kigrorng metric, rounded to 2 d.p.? 5.00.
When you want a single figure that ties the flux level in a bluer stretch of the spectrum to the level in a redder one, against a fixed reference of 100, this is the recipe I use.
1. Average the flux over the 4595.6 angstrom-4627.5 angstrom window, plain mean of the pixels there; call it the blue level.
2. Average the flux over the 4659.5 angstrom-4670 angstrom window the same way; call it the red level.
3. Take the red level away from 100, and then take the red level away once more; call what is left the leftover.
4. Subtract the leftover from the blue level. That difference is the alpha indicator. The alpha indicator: -60.7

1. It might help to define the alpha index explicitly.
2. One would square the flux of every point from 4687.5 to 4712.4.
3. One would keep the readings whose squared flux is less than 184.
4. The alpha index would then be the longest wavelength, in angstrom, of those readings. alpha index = 4709.69 angstrom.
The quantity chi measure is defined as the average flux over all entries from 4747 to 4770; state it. 13.5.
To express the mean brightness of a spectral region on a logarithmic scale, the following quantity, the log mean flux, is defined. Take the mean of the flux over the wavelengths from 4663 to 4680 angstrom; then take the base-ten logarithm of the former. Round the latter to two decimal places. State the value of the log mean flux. 1.10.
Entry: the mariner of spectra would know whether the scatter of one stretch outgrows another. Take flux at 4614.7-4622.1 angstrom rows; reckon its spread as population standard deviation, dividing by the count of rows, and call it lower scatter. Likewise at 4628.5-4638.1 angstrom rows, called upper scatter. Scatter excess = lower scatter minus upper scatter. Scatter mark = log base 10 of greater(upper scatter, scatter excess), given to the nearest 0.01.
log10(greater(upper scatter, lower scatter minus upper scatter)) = -0.13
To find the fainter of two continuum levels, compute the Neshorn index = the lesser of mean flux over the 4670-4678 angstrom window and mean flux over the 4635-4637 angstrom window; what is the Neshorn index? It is 12.7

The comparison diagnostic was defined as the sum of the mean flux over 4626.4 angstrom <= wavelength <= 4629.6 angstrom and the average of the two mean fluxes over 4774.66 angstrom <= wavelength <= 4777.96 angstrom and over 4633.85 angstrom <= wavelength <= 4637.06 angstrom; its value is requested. 28.0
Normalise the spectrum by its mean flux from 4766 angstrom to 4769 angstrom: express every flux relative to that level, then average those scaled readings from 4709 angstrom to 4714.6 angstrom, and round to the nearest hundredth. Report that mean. 1.10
